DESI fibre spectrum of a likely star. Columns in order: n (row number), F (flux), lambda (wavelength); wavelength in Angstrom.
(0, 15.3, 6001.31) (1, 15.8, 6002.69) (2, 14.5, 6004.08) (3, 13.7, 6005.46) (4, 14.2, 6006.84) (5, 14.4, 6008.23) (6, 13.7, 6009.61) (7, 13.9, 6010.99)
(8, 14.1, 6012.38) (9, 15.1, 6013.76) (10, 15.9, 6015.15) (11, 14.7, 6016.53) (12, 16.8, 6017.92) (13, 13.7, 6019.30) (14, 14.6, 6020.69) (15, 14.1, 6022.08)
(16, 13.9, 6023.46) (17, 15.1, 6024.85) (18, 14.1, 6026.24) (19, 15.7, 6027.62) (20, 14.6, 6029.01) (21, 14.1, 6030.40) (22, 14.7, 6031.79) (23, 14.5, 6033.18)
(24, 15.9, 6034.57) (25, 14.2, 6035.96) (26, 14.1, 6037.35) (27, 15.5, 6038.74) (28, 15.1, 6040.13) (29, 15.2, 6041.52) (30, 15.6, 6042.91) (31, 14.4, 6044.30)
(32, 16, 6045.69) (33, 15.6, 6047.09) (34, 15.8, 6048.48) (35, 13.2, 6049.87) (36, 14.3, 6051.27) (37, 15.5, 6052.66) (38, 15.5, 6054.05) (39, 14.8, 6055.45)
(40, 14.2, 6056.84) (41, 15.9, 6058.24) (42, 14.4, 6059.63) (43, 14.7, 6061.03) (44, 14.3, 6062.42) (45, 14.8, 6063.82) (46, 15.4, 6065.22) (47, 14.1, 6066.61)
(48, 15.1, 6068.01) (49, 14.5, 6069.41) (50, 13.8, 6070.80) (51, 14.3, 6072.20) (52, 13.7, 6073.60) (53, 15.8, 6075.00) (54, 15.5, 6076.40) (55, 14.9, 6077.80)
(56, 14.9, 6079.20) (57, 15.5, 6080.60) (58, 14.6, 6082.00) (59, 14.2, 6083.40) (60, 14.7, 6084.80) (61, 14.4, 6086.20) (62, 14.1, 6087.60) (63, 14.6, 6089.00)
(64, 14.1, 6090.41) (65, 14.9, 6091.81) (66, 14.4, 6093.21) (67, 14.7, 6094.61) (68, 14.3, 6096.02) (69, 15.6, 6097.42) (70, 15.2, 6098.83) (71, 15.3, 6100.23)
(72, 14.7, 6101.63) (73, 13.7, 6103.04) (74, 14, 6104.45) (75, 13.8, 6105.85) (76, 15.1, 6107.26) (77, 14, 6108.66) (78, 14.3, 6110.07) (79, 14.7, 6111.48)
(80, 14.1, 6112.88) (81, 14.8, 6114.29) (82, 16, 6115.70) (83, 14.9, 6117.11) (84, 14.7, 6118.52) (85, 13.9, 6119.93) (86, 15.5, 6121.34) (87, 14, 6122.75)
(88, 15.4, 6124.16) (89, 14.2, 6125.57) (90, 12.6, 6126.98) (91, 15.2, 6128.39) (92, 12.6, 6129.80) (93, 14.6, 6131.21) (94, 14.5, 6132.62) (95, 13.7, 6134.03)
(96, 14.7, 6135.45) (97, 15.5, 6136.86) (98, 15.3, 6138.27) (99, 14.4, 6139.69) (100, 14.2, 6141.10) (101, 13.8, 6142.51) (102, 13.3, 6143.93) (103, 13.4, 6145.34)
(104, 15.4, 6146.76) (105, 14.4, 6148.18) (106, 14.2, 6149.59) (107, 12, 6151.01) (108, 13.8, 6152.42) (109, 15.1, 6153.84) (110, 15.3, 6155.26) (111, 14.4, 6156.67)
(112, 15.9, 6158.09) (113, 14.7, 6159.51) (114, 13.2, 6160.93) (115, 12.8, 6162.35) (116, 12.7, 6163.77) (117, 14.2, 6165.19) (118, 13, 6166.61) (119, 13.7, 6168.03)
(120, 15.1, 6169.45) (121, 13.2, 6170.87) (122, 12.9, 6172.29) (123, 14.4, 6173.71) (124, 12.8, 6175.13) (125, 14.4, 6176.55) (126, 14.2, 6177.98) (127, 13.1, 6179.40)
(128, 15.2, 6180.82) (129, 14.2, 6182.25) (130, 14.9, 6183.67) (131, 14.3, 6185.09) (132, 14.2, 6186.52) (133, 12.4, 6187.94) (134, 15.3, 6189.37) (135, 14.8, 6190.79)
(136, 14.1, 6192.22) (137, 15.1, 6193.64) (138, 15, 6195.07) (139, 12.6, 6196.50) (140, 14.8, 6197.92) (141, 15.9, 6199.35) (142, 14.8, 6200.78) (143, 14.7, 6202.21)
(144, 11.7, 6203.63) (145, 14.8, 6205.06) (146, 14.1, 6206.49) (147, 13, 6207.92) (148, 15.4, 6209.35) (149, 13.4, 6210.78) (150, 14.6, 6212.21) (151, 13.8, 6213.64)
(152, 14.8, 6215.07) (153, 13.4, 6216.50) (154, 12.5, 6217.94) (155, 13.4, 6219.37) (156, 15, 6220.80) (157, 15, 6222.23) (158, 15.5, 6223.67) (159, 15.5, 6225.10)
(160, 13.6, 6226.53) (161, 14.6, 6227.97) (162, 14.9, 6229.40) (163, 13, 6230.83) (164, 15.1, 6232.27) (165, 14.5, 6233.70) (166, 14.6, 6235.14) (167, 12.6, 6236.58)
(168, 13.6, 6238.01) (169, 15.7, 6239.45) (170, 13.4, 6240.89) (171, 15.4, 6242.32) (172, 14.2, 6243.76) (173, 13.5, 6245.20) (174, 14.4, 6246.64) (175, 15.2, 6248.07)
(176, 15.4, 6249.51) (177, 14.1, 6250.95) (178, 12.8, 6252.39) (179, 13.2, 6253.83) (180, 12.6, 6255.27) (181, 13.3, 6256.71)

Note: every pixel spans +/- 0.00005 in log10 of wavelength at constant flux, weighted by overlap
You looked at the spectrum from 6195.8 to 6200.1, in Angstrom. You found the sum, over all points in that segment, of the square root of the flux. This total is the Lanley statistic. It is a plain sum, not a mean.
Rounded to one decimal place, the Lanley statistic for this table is 11.4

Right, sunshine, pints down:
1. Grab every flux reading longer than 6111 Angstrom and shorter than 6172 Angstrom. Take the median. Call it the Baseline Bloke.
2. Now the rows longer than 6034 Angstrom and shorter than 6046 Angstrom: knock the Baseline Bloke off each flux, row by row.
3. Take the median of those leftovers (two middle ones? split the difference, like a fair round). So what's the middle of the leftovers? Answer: 0.80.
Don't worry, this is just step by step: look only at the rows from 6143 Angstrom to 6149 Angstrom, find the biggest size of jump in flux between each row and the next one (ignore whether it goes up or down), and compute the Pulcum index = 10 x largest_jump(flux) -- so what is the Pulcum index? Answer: 20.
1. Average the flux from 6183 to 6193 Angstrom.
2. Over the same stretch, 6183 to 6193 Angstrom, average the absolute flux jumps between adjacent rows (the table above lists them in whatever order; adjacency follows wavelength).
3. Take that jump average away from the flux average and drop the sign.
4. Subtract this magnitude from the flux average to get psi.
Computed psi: 1.10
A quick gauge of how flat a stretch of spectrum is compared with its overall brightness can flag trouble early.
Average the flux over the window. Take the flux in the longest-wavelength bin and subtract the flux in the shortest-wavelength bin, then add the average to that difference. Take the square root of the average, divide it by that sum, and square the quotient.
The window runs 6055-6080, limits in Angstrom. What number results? 0.0670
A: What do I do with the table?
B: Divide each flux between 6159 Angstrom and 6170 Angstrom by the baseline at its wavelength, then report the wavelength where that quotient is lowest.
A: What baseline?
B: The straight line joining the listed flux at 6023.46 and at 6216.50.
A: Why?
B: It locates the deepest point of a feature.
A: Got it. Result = 6163.77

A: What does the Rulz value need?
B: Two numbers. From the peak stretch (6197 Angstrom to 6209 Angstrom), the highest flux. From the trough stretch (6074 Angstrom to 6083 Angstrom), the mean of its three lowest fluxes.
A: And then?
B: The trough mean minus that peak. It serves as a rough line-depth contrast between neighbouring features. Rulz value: -1.1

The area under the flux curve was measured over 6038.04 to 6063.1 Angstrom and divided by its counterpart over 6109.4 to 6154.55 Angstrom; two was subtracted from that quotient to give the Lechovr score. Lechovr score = -1.42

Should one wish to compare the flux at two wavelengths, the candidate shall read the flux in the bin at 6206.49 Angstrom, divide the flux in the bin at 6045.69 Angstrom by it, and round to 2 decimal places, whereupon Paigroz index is 1.13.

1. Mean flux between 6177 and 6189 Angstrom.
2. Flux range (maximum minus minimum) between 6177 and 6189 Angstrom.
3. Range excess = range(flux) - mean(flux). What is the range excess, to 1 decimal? -11.3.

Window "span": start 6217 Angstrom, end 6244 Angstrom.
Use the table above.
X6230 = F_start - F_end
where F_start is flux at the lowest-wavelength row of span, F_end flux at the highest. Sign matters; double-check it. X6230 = -1.7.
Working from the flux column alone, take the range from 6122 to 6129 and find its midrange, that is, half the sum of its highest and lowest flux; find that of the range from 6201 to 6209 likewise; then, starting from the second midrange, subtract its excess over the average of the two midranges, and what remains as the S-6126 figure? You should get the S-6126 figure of 13.6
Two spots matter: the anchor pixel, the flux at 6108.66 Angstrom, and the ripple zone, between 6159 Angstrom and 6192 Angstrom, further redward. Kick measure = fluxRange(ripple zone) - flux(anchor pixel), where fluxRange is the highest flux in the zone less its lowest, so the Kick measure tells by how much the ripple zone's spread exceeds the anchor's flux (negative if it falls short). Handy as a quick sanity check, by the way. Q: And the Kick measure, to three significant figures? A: -11.1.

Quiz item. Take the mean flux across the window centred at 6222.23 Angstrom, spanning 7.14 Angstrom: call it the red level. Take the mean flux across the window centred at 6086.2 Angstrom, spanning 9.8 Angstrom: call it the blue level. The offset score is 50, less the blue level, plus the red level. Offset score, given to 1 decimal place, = 50.5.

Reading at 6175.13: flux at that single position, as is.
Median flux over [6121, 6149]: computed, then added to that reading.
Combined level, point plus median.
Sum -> 27.2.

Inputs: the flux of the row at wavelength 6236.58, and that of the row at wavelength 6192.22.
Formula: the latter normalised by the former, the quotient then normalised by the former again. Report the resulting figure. 0.0888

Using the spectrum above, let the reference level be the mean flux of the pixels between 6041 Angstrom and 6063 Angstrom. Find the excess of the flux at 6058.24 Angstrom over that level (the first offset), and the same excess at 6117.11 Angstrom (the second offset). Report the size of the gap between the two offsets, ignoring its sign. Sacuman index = 1.00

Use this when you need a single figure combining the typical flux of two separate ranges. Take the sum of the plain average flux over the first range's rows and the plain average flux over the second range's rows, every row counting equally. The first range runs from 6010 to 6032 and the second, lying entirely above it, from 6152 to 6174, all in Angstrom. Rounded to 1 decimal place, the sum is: 28.7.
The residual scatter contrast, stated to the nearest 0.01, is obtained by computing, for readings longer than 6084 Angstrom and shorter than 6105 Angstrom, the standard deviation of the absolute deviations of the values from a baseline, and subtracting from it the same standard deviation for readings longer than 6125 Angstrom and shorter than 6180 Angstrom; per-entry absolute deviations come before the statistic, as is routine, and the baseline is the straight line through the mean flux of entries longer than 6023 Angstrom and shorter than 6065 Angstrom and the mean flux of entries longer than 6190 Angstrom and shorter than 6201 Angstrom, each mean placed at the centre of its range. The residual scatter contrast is -0.39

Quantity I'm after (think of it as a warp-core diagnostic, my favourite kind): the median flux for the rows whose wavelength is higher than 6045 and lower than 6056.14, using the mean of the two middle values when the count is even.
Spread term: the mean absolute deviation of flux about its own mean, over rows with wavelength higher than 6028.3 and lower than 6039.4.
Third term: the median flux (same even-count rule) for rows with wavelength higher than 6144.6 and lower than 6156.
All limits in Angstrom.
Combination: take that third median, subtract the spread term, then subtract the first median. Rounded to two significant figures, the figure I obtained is -1.7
